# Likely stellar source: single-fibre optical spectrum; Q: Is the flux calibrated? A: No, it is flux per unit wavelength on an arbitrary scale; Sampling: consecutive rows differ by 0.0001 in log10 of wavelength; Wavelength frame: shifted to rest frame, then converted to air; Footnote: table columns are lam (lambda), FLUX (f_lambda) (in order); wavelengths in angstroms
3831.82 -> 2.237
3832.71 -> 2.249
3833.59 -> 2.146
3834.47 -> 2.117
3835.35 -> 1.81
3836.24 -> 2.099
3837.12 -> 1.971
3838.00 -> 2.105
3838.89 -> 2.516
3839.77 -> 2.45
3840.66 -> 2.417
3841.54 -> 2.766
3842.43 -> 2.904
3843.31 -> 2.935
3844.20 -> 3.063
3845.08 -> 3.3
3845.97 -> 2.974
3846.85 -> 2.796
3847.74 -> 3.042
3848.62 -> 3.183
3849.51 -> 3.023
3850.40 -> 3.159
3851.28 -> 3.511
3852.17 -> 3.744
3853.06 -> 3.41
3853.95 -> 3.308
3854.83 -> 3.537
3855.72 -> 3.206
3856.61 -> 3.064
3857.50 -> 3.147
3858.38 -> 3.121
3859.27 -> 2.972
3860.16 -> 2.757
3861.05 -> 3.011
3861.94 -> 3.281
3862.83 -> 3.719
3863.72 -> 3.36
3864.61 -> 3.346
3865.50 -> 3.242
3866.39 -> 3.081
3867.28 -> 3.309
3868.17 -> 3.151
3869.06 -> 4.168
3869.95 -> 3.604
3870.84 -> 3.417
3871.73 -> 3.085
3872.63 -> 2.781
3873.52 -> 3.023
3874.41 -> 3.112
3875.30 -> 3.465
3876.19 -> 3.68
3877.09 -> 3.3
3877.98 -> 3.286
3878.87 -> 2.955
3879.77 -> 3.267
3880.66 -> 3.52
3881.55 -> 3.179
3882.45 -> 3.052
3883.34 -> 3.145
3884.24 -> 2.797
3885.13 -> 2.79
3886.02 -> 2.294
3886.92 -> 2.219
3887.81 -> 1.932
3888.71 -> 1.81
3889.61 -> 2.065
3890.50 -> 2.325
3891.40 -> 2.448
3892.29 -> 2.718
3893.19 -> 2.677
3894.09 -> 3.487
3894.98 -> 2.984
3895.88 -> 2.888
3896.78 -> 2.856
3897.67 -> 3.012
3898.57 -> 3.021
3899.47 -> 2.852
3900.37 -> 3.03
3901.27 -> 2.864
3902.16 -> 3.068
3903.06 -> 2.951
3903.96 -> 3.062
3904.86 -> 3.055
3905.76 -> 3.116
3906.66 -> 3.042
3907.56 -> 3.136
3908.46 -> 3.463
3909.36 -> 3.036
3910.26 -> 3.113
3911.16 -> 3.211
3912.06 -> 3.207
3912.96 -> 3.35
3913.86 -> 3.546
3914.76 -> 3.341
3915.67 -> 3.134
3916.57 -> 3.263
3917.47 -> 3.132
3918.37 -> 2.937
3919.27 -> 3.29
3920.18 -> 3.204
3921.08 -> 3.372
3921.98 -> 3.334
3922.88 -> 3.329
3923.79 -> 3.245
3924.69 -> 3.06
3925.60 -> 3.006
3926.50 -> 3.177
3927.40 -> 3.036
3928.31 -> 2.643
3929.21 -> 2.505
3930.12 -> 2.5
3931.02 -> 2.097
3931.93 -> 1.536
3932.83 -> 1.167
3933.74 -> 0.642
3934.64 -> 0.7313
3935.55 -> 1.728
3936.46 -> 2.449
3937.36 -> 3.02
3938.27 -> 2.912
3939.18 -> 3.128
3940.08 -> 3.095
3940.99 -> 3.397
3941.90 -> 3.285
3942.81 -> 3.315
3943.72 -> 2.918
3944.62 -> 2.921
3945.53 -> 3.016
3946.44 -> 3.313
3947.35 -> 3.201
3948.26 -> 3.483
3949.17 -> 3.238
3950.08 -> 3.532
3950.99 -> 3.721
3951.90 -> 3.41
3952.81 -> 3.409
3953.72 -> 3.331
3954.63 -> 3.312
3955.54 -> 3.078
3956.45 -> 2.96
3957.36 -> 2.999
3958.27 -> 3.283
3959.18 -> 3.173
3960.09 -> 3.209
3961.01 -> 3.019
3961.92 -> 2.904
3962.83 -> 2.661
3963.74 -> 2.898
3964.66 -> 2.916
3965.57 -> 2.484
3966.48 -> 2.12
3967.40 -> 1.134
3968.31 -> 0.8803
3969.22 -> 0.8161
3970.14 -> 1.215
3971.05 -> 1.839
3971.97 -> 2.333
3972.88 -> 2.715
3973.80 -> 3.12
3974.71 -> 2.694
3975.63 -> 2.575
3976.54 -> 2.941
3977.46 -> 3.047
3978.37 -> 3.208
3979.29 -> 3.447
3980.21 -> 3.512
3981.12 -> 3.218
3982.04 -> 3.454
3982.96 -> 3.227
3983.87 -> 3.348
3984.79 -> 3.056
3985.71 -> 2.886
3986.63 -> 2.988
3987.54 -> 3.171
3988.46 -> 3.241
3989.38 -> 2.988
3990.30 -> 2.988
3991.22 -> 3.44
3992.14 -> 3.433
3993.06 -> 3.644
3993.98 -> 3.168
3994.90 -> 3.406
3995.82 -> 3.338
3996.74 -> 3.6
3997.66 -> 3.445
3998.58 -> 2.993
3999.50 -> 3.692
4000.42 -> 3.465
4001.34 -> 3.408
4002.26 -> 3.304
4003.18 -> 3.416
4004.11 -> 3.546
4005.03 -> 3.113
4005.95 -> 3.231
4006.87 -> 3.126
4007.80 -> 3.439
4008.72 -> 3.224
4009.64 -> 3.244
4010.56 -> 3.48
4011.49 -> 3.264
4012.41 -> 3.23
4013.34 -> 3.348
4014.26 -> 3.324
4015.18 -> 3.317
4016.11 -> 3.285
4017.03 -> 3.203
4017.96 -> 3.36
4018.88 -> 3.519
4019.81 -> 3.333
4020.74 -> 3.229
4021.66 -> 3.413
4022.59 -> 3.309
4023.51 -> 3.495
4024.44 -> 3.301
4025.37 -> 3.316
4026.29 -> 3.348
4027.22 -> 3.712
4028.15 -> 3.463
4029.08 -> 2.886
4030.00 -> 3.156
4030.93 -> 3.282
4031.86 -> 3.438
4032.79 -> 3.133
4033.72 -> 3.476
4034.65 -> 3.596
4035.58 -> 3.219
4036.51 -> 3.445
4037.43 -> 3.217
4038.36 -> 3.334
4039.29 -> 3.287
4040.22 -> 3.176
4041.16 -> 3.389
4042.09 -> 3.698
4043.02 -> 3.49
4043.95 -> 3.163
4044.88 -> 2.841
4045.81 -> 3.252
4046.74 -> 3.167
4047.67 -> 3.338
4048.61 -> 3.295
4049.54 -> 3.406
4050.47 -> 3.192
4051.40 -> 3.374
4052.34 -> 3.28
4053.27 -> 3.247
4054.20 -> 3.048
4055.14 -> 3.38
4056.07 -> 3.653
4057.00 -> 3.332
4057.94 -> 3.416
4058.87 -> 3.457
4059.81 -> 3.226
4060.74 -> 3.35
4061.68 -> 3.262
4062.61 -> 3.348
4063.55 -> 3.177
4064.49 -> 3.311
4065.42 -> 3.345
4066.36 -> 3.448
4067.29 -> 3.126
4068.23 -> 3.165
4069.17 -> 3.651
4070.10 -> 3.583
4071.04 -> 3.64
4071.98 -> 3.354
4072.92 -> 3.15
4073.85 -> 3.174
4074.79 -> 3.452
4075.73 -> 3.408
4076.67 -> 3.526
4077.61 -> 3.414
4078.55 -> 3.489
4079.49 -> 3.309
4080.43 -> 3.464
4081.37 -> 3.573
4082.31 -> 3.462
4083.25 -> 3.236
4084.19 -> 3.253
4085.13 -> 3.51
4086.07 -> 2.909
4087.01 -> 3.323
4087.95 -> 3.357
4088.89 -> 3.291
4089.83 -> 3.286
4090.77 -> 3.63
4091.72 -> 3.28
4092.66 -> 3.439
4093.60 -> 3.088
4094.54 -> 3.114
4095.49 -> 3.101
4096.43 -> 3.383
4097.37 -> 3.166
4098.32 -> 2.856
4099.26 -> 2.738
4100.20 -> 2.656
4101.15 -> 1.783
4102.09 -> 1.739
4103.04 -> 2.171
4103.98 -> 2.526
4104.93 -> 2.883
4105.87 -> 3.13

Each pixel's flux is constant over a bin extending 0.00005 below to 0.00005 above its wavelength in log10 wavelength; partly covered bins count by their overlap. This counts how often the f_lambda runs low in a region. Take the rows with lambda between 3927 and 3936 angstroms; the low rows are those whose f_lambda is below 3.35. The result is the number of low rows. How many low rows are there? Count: 10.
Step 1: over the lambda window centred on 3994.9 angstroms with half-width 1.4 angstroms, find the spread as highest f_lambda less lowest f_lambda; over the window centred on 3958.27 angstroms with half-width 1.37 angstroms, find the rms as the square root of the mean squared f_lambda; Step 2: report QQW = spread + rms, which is 3.4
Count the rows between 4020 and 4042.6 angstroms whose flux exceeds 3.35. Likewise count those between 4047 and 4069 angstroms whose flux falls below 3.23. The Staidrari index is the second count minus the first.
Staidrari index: -4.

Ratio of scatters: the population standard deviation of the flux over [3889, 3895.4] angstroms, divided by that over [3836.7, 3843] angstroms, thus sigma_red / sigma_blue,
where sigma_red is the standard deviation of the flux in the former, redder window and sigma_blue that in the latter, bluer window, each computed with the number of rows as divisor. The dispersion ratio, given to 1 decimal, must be 1.4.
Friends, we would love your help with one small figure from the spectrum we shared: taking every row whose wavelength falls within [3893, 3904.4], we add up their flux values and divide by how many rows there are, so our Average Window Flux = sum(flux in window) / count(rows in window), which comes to 3.0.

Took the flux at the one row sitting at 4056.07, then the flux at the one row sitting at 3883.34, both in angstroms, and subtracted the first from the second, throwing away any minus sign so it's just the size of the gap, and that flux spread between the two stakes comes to 0.51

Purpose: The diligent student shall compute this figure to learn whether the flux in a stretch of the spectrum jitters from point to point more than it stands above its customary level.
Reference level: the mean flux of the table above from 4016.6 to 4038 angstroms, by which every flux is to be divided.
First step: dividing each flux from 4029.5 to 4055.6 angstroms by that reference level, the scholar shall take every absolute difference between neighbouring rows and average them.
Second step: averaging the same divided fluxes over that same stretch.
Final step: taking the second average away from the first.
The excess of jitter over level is -0.93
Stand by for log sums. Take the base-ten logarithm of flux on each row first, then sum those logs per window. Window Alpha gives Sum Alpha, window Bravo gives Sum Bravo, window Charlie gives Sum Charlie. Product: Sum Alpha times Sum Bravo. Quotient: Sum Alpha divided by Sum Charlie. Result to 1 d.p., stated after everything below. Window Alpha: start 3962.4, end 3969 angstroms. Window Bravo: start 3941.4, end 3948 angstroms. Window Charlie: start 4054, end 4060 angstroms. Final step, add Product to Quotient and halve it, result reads 3.9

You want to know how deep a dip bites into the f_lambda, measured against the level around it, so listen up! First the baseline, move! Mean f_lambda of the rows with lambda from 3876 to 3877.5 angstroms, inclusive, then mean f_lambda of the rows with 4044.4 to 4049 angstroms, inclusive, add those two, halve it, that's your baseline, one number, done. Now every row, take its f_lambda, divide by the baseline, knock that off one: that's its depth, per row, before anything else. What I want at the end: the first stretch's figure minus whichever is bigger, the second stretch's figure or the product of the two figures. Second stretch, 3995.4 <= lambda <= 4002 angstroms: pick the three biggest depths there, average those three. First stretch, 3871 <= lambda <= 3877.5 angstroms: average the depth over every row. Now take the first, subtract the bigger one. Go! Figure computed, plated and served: 0.01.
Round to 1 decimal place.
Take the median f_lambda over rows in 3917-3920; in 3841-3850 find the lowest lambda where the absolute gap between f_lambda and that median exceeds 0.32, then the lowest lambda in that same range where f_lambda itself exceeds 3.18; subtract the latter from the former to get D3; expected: -3.5 angstroms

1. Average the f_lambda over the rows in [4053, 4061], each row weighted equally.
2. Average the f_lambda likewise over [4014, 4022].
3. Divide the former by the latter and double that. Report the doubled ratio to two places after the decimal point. 2.01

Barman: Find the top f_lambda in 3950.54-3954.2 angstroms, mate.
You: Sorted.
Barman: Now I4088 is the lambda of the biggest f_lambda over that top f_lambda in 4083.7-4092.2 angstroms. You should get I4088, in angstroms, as 4090.77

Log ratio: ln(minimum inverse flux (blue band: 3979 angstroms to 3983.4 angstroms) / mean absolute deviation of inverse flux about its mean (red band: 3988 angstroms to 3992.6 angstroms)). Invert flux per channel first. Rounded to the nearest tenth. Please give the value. 2.8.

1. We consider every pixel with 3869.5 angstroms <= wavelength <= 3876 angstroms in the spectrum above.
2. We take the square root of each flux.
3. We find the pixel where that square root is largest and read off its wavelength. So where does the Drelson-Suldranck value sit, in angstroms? 3869.95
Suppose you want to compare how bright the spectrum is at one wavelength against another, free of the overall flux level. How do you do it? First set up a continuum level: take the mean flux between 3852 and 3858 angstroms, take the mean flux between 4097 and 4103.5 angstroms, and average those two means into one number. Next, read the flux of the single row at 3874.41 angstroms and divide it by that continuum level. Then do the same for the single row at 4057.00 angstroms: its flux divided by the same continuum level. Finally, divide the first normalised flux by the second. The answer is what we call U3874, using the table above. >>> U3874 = 0.93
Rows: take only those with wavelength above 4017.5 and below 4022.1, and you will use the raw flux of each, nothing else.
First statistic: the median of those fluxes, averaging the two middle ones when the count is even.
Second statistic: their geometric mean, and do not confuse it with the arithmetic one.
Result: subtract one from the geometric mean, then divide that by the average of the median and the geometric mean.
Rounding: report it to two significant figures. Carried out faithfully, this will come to 0.70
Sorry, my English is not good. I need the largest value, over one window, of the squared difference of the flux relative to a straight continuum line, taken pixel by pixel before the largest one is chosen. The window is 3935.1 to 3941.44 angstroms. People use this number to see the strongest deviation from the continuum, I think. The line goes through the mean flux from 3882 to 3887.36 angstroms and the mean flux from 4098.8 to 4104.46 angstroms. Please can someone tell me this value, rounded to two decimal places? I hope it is 0.78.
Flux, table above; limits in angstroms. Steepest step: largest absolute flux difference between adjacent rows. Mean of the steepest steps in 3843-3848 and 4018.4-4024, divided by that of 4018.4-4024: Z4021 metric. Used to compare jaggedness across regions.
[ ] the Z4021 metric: 1.4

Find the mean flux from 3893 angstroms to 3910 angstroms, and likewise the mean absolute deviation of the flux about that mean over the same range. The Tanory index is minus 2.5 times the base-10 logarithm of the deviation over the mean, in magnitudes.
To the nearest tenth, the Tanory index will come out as 3.5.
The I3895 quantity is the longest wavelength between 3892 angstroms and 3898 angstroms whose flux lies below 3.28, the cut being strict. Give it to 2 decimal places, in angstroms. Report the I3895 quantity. 3897.67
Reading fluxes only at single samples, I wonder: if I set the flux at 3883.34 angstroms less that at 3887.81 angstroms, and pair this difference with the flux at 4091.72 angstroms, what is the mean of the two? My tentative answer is 2.2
